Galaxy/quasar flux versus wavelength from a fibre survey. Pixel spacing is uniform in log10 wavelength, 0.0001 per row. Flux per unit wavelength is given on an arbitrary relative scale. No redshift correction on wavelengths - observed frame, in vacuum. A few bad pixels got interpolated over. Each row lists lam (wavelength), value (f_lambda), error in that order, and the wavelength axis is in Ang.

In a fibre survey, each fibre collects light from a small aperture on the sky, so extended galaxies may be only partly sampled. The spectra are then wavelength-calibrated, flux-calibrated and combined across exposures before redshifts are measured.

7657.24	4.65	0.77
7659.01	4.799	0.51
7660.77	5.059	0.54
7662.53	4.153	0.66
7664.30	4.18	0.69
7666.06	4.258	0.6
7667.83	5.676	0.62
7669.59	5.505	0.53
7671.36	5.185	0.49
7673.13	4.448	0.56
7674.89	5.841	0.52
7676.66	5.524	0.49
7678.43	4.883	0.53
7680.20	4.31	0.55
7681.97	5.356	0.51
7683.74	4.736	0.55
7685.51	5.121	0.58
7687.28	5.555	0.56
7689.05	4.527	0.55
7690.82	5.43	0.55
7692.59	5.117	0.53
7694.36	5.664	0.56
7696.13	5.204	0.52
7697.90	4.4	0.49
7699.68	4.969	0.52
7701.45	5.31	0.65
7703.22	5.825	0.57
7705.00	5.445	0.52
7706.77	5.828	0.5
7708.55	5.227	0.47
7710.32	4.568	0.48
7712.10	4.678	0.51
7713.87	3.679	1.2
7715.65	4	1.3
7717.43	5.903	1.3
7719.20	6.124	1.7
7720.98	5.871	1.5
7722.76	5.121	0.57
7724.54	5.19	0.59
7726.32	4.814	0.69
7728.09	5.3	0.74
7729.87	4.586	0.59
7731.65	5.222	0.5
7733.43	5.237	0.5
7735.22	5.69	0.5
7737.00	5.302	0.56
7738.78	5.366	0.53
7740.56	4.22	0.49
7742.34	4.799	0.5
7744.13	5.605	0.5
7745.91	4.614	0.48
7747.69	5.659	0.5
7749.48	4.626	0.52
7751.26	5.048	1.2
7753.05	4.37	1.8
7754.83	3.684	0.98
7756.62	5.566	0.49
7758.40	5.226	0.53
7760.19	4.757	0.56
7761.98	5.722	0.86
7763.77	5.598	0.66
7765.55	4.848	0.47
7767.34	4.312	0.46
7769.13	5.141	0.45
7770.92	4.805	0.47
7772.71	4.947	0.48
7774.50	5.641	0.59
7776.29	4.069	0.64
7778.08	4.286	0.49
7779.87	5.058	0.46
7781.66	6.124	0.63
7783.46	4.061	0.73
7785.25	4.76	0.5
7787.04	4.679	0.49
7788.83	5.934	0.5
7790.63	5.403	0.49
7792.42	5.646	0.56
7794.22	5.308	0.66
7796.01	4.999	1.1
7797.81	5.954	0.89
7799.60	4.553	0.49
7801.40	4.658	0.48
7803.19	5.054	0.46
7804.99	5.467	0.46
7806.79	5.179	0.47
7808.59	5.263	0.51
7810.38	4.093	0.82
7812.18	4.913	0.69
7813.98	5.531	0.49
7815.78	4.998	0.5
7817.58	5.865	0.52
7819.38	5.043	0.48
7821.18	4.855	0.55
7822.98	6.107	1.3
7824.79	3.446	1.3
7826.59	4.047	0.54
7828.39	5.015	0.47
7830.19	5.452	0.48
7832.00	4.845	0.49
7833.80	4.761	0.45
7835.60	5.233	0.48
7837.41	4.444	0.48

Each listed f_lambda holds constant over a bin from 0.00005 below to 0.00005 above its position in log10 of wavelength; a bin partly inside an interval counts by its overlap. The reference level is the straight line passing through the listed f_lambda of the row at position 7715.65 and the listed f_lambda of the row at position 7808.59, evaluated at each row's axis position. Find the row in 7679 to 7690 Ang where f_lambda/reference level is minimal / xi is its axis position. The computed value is 7680.20 Ang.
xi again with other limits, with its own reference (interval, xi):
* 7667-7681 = 7680.20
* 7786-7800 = 7799.60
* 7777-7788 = 7783.46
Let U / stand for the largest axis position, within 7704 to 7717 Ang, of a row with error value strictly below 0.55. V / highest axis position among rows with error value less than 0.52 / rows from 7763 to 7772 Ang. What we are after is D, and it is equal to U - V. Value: -58.8 Ang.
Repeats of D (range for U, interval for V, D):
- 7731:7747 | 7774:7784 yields -34.0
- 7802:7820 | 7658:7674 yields 148.0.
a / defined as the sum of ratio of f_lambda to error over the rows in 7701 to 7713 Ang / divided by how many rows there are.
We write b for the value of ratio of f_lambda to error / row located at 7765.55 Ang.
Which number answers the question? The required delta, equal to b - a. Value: 0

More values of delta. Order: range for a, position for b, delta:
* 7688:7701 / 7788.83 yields 2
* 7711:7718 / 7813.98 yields 6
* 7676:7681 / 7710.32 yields 0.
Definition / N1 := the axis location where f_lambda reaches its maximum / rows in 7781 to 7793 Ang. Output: 7781.66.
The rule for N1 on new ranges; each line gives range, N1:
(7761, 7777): 7761.98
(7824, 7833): 7830.19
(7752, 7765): 7761.98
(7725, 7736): 7735.22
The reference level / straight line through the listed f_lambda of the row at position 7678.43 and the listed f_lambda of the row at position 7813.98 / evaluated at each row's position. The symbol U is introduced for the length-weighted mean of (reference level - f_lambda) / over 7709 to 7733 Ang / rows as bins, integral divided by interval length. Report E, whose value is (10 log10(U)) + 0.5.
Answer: -11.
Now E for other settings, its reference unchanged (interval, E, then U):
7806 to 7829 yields -2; 0.60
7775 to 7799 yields -5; 0.30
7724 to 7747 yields -10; 0.08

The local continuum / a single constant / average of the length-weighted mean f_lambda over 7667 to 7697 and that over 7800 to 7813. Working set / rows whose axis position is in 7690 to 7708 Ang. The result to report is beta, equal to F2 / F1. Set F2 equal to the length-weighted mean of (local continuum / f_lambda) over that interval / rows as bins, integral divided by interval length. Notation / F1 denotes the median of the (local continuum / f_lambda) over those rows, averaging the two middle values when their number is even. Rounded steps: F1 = 0.94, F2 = 0.96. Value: 1.02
